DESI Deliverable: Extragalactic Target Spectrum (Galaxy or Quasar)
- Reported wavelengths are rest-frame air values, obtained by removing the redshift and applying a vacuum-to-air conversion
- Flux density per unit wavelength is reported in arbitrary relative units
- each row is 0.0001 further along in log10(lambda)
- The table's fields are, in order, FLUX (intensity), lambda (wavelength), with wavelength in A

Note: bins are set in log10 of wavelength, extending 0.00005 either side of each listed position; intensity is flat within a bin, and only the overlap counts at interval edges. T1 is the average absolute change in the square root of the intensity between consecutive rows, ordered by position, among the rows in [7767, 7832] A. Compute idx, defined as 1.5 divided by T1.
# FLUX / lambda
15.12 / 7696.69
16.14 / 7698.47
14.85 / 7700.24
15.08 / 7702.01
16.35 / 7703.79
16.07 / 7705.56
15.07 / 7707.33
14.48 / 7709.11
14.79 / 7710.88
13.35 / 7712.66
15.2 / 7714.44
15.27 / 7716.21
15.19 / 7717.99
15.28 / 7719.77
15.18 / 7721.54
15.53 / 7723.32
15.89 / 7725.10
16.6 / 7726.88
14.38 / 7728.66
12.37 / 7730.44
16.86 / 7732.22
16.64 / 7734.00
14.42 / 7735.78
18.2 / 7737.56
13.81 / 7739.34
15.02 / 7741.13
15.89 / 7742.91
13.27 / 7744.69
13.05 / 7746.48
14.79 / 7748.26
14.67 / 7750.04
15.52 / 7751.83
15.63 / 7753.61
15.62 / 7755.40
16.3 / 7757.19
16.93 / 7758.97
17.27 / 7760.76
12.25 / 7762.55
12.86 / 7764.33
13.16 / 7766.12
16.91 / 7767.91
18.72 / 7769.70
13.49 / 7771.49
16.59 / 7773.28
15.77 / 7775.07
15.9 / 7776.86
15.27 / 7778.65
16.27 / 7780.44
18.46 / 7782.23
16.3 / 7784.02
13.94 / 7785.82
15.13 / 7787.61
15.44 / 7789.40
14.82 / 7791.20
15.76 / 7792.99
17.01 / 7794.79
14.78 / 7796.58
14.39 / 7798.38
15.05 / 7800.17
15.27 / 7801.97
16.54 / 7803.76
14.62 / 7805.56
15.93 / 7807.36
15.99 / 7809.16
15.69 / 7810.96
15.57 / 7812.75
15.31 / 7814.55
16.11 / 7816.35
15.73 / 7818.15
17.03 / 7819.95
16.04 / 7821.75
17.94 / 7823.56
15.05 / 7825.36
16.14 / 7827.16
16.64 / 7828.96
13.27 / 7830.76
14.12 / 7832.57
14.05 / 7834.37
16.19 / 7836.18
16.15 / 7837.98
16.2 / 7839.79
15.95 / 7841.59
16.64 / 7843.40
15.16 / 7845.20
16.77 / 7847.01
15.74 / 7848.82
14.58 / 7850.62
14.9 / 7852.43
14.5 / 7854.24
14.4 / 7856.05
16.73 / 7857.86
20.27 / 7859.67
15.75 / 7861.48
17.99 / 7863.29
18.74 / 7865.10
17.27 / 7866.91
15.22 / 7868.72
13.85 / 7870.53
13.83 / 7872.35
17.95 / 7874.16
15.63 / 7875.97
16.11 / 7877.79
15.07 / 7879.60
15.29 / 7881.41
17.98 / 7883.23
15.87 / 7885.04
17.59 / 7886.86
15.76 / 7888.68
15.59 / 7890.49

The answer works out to 9.2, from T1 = 0.16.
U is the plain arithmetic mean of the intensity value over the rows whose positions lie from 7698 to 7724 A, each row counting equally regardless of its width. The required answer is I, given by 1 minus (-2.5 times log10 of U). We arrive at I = 3.954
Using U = 15.2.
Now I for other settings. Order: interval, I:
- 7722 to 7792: 3.968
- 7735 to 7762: 3.966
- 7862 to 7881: 4.022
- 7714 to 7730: 3.968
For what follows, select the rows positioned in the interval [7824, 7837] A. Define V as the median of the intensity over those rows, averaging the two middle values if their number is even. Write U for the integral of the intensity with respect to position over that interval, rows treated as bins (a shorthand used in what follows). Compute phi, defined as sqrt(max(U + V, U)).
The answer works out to 14.6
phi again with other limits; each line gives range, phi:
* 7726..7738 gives 14.3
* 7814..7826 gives 14.5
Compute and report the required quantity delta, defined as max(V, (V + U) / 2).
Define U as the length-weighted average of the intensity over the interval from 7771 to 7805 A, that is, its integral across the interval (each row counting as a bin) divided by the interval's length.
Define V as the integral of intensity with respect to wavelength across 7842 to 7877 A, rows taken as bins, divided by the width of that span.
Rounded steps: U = 15.6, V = 16.1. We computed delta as 16.1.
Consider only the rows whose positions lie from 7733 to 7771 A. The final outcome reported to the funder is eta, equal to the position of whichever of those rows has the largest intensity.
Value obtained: 7769.70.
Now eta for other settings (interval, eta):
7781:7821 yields 7782.23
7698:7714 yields 7703.79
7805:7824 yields 7823.56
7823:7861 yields 7859.67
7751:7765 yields 7760.76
